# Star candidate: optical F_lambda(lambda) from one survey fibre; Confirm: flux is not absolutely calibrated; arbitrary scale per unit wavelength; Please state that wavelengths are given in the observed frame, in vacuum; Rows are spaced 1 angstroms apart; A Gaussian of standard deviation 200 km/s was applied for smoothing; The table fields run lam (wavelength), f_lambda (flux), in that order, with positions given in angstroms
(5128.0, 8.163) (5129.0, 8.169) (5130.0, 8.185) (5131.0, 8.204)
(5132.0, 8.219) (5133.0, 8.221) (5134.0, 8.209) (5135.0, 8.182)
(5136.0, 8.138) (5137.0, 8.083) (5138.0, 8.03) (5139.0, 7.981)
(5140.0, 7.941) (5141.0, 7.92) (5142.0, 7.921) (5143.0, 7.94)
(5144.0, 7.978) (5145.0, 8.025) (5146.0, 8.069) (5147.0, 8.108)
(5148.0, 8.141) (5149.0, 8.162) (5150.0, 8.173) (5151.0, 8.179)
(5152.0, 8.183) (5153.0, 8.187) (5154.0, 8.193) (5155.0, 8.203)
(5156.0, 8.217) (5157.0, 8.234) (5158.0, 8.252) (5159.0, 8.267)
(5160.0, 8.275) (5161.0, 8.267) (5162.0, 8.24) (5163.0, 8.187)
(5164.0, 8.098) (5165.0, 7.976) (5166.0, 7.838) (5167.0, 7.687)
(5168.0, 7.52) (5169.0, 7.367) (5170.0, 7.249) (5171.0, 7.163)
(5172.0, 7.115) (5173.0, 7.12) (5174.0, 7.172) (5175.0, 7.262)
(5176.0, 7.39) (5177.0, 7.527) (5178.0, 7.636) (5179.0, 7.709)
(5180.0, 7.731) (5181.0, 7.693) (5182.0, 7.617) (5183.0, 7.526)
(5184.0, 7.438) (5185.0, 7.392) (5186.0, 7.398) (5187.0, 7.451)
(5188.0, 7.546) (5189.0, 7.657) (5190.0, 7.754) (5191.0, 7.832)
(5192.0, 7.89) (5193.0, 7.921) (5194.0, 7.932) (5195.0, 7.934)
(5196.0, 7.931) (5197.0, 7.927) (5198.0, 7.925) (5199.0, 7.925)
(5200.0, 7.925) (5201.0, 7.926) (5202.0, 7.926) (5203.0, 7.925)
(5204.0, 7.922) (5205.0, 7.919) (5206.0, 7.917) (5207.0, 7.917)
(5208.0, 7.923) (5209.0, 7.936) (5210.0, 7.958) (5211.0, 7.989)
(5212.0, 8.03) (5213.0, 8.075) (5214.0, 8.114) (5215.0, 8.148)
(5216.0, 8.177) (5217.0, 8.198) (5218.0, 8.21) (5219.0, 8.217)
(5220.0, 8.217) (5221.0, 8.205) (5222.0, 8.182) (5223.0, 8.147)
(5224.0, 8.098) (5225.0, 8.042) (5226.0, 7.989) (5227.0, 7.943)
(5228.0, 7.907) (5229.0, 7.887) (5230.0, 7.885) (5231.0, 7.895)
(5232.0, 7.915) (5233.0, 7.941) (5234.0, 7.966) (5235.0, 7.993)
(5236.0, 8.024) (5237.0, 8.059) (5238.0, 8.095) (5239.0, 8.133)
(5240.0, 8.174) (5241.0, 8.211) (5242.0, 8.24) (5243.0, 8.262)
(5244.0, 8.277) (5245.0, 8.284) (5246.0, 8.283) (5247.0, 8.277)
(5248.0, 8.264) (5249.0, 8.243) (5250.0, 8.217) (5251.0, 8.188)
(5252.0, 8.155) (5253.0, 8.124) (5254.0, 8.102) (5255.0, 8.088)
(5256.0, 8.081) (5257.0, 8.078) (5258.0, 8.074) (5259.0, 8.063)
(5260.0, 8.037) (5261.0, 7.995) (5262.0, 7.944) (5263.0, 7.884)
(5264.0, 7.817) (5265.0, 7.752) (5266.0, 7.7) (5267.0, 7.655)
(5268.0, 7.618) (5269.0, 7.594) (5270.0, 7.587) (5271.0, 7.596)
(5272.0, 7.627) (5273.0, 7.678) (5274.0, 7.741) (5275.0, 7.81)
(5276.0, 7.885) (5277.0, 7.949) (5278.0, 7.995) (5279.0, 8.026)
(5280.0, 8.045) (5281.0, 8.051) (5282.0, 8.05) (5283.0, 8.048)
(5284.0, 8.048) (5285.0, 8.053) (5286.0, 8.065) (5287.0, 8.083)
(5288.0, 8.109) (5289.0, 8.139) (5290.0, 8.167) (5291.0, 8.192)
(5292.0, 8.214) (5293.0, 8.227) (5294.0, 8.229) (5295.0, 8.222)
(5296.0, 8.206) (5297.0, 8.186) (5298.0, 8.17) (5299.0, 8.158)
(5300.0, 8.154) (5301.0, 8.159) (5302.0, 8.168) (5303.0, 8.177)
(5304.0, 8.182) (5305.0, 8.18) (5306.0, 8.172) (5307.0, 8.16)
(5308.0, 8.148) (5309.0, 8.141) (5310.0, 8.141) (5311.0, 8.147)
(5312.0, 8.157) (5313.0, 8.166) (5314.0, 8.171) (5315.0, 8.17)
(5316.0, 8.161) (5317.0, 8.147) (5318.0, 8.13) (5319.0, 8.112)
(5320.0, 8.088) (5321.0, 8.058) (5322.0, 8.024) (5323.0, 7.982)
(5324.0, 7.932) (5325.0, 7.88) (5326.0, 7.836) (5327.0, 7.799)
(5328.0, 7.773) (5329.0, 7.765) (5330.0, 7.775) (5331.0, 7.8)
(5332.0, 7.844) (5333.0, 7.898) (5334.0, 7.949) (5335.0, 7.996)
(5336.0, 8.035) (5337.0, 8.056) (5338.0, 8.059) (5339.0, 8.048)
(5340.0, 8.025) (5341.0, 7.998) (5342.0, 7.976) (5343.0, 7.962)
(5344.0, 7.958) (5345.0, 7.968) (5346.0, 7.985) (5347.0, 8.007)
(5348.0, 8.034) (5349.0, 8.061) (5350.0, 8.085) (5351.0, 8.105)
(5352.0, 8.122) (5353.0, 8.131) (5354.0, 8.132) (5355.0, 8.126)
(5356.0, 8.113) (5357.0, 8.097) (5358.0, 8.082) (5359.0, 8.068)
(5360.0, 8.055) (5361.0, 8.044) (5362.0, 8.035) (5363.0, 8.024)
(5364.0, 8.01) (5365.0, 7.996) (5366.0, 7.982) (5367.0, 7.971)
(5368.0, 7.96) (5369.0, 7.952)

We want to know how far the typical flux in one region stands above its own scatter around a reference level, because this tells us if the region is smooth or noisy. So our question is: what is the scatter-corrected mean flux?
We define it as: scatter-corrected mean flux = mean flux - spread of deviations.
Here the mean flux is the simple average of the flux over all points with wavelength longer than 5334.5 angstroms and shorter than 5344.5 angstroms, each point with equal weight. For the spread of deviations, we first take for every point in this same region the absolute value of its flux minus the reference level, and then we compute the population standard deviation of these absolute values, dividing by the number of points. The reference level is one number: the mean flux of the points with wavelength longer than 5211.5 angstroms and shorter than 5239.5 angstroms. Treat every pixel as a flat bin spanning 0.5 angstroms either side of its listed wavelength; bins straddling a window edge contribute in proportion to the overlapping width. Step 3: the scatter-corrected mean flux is 7.97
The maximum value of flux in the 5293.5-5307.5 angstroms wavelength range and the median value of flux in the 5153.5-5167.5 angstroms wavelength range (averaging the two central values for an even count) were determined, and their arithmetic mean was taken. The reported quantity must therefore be 8.22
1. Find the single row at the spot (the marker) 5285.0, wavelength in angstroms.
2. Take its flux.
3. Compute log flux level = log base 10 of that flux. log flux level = 0.906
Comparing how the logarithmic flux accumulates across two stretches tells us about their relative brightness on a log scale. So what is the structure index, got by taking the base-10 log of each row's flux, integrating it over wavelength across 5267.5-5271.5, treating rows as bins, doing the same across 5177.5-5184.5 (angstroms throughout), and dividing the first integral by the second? 0.57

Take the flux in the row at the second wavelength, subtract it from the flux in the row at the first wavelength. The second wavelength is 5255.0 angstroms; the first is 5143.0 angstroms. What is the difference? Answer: -0.15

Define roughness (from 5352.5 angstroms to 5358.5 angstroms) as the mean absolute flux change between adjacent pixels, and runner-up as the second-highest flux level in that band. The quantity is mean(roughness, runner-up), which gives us 4.07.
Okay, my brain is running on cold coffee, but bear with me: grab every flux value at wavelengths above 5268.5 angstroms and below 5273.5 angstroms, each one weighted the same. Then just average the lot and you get 7.62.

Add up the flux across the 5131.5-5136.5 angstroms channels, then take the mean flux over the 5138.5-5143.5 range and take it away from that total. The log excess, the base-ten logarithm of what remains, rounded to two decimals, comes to 1.52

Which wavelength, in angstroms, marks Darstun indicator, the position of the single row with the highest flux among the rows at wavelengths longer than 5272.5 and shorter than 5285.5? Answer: 5285.0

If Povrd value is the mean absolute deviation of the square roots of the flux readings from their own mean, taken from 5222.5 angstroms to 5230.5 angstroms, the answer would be 0.014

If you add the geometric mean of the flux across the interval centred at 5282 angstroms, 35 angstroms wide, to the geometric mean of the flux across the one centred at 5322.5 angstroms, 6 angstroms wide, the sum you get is 16.0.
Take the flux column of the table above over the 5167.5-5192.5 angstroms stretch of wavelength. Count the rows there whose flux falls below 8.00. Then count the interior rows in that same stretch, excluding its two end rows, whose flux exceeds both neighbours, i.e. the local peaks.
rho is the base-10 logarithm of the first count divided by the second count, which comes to 1.40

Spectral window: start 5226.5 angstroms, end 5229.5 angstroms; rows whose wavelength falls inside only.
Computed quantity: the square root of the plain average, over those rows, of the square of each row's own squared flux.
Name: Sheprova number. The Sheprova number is 63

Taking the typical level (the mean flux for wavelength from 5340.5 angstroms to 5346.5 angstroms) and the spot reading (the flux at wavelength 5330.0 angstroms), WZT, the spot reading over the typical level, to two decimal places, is 0.97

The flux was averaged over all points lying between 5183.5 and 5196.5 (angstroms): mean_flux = 7.70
